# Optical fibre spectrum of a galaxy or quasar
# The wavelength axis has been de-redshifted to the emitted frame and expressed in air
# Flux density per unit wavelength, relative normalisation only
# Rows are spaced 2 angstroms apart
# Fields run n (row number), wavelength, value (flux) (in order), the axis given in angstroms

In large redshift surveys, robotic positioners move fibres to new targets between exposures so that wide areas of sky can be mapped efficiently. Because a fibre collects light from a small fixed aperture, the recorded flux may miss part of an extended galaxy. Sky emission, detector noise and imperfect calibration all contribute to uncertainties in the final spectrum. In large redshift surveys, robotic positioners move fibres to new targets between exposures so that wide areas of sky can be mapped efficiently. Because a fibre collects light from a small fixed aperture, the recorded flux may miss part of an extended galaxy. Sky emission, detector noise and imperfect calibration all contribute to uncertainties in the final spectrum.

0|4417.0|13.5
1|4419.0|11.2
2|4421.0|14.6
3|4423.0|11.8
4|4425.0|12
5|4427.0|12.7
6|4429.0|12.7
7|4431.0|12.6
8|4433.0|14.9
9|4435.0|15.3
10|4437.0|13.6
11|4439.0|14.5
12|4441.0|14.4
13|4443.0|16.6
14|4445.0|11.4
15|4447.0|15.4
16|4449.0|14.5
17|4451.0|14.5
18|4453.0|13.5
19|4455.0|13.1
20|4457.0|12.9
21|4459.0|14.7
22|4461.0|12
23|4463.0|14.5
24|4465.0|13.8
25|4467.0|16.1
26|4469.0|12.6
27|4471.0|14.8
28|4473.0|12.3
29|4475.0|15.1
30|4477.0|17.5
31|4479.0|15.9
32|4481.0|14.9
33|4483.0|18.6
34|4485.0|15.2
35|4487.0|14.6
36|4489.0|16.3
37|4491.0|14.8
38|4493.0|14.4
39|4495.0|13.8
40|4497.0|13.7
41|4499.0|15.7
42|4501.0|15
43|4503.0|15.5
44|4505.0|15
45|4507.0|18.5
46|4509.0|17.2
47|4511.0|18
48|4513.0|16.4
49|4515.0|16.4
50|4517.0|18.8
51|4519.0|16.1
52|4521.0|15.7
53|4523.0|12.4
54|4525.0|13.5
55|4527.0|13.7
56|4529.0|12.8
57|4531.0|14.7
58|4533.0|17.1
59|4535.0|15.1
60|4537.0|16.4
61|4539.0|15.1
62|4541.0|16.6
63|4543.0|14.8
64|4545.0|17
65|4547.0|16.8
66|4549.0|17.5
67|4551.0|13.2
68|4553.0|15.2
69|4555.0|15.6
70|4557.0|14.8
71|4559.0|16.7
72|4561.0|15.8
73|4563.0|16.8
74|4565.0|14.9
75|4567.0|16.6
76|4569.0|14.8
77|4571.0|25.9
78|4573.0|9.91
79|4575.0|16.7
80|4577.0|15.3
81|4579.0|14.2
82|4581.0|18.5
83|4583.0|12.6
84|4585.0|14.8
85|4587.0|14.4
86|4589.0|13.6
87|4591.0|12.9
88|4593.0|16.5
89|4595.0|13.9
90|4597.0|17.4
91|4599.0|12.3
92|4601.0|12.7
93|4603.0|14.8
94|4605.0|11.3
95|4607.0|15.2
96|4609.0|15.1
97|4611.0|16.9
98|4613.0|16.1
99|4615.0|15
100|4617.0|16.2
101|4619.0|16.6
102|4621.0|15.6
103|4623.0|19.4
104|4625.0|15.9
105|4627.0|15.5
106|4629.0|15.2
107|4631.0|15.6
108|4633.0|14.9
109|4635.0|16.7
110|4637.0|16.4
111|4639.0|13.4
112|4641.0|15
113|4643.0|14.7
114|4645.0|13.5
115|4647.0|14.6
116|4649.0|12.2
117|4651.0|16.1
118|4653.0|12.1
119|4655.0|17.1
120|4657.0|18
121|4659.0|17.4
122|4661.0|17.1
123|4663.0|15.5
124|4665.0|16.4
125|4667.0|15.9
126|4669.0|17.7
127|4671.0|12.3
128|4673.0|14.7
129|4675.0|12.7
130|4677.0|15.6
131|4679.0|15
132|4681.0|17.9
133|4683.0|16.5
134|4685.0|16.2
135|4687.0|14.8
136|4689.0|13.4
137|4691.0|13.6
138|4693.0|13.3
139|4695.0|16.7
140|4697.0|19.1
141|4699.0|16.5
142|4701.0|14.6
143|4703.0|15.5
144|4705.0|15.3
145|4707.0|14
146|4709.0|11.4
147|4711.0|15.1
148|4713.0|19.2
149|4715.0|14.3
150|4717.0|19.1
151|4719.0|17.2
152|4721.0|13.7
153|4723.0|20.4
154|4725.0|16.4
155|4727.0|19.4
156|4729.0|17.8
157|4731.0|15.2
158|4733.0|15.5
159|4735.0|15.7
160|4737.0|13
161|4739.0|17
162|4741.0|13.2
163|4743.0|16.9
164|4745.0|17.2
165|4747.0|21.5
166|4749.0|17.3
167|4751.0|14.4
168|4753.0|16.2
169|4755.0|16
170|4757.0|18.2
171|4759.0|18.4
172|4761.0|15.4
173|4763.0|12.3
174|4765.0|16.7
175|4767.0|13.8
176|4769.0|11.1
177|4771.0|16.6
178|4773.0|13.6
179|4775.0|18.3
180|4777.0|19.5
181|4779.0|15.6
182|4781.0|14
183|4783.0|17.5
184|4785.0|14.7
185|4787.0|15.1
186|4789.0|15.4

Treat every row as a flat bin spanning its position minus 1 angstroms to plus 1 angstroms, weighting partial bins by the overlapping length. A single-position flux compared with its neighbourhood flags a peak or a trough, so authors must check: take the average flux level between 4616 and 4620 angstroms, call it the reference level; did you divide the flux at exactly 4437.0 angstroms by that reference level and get 0.83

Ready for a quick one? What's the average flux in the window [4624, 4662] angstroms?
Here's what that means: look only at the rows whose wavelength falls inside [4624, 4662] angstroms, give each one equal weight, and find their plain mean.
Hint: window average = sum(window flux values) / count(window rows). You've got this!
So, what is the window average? 15.3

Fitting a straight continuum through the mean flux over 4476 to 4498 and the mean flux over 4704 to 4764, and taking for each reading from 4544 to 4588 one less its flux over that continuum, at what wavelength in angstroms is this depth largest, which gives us 4573.0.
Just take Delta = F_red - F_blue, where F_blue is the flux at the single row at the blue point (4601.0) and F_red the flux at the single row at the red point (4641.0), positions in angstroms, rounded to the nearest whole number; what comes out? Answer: 2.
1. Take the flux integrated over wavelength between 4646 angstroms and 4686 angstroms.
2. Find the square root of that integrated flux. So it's 24.9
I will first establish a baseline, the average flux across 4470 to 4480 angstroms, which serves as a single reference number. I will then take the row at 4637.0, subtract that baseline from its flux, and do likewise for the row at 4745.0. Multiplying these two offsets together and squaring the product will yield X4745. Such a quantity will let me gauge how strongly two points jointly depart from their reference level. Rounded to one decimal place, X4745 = 7.1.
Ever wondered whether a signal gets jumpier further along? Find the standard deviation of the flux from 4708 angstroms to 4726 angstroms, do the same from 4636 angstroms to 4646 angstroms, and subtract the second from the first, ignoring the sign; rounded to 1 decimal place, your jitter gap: 1.7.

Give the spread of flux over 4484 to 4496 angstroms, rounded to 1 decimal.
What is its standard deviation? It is 0.8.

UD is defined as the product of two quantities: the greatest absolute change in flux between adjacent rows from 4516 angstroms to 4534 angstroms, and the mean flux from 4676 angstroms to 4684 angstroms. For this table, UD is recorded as 54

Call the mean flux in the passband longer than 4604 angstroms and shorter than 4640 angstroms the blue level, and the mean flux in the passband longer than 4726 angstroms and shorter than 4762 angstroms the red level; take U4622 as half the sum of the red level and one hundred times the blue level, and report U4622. 789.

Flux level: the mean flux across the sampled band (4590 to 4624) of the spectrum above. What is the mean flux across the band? 15.2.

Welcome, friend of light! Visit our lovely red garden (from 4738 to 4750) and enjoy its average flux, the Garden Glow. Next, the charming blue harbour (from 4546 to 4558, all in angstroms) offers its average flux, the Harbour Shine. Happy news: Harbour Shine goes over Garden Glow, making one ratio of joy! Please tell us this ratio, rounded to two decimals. 0.90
